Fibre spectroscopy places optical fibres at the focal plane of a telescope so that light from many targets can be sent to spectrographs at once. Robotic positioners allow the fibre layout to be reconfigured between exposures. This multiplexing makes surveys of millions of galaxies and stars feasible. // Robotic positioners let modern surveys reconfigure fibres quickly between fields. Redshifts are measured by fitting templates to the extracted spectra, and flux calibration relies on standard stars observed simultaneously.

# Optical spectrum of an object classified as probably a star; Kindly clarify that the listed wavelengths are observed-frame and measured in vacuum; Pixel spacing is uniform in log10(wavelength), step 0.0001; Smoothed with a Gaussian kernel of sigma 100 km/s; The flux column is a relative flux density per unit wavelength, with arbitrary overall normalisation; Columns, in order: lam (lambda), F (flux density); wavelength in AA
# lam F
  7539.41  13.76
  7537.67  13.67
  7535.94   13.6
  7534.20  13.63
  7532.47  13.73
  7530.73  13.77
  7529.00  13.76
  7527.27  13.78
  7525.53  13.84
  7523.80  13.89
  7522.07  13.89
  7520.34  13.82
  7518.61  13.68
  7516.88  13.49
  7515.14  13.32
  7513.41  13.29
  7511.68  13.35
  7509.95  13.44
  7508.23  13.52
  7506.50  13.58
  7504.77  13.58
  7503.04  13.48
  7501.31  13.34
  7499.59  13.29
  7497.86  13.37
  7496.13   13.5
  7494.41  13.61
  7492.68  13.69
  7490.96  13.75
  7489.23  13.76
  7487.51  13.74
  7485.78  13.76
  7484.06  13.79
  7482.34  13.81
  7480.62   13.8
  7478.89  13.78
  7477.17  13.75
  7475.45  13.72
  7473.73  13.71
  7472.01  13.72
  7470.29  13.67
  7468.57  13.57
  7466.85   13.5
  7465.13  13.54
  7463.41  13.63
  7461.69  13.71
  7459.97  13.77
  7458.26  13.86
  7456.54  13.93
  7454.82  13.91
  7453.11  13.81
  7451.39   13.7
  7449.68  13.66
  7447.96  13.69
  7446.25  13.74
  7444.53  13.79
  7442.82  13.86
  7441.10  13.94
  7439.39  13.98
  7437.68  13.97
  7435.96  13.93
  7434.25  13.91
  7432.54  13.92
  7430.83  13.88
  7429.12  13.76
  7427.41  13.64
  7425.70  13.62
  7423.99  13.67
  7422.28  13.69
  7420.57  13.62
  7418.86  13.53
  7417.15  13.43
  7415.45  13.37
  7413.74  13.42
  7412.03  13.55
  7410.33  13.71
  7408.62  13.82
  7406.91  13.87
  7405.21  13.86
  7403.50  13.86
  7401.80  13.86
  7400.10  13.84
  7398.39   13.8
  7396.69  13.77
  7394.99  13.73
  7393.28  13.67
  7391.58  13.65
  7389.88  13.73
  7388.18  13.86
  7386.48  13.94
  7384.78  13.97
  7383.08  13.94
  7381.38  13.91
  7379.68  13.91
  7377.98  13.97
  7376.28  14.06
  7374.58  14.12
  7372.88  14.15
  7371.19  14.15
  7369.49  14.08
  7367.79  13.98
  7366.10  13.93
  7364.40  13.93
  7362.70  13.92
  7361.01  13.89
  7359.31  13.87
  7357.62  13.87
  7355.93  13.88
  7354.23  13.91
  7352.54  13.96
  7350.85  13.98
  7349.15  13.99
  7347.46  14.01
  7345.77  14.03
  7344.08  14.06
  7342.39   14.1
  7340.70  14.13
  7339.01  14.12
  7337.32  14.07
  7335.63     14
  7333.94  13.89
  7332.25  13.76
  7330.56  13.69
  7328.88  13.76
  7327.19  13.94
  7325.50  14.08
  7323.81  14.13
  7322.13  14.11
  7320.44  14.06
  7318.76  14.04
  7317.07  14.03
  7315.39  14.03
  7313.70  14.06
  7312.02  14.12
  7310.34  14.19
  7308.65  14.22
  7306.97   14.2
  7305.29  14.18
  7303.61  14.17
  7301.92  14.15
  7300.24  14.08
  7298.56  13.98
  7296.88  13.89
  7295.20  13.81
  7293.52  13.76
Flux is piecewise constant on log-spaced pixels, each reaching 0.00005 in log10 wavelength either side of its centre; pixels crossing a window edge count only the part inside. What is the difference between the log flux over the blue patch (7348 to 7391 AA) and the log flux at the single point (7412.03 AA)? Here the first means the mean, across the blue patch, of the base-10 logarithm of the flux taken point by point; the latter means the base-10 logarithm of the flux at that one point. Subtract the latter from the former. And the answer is 0.013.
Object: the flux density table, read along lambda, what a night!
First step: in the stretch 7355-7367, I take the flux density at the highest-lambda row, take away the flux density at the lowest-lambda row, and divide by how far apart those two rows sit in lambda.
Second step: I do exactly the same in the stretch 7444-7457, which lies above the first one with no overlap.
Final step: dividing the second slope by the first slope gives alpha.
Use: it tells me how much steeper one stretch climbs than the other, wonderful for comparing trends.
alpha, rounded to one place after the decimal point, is 2.4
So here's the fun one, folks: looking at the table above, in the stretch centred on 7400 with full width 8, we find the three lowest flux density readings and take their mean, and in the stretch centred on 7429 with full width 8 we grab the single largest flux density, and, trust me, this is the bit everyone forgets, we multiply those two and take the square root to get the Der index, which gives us 13.86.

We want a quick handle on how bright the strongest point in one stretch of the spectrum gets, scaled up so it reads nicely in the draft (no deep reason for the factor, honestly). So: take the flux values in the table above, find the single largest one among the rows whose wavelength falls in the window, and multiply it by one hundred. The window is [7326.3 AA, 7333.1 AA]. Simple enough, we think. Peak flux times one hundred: 1394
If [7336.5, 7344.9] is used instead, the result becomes 1413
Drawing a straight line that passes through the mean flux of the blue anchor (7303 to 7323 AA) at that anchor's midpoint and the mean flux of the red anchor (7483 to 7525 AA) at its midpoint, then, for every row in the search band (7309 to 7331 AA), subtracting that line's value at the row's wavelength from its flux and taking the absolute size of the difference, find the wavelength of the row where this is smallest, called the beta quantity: 7312.02 AA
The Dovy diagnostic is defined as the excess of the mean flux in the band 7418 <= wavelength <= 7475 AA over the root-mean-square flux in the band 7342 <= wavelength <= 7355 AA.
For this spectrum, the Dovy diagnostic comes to -0.25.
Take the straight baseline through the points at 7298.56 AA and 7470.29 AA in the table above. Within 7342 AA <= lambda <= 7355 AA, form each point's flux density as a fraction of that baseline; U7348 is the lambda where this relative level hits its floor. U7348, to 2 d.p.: 7354.23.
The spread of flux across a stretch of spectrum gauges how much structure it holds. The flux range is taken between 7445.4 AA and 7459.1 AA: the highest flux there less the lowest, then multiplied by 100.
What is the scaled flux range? 27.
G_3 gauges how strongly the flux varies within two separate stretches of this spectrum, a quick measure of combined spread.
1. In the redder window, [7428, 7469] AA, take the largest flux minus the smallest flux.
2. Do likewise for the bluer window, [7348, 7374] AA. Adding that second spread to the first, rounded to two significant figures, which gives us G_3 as 0.76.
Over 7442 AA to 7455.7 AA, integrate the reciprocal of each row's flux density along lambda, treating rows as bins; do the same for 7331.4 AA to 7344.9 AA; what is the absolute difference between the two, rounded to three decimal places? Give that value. 0.032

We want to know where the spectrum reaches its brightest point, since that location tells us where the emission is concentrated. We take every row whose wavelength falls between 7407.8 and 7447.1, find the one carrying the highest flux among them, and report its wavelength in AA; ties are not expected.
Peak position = 7439.39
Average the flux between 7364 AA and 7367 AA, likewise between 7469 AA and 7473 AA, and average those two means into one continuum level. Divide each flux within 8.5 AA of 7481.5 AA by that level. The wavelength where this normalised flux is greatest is 7482.34 AA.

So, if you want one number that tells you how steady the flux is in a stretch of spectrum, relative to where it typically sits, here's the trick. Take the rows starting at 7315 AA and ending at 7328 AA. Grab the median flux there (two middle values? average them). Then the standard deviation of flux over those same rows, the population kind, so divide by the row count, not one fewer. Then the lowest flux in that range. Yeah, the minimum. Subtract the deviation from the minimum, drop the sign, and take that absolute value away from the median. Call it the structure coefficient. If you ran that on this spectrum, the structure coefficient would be 0.16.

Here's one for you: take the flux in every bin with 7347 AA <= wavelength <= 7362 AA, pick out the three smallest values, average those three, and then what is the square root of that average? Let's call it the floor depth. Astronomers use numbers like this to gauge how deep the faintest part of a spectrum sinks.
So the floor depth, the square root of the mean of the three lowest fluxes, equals 3.725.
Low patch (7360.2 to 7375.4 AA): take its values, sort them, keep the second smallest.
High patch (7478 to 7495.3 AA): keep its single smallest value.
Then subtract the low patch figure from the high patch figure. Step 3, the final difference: -0.31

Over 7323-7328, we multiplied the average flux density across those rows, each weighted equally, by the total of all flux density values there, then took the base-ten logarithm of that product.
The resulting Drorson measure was 2.772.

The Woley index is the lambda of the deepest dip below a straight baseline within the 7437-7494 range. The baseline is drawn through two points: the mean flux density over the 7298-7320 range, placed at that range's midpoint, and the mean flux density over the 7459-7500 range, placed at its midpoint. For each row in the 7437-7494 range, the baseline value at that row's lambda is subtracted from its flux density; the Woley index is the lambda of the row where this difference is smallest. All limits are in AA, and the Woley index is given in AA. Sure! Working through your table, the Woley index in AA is 7466.85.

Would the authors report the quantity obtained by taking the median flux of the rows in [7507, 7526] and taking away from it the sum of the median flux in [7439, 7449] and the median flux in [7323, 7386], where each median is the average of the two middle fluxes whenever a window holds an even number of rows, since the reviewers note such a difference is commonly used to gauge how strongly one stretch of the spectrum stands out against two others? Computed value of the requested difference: -14.3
